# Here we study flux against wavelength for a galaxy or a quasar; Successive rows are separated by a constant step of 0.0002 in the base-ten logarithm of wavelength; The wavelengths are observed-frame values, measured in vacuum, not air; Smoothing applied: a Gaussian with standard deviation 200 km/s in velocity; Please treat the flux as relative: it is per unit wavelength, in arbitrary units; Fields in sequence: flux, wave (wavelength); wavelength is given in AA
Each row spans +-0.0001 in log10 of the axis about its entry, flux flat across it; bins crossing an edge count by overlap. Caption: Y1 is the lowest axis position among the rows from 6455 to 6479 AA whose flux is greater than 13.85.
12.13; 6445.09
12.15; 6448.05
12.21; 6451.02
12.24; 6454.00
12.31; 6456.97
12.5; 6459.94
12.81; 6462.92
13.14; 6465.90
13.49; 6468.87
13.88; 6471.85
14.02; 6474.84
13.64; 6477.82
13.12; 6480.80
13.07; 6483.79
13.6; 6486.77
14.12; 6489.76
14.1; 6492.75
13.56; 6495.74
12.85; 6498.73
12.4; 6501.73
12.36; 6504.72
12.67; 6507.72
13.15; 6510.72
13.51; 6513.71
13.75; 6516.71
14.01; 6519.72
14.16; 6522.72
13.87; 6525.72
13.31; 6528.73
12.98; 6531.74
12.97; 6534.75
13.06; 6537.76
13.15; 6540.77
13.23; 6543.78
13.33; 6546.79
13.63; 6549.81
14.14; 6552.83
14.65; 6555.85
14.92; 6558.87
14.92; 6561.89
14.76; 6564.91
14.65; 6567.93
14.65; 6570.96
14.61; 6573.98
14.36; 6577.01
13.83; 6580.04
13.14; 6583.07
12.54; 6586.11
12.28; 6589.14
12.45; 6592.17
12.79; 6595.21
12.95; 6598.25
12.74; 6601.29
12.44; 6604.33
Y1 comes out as 6471.85 AA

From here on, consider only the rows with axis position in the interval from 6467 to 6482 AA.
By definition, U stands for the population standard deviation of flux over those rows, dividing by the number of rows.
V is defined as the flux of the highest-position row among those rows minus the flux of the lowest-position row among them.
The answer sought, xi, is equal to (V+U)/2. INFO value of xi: -0.03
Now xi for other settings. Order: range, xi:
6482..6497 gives 0.44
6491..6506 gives -0.53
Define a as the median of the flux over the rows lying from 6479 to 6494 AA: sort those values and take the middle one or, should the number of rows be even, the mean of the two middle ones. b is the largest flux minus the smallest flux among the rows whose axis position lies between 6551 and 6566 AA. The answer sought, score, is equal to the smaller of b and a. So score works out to 0.78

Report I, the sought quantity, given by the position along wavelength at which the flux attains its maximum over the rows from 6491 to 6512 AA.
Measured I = 6492.75 AA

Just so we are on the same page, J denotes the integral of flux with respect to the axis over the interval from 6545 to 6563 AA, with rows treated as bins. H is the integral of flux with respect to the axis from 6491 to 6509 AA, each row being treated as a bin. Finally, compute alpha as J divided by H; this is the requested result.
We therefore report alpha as 1.09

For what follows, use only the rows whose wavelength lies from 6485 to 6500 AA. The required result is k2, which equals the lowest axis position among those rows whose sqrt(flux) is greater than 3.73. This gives 6489.76 AA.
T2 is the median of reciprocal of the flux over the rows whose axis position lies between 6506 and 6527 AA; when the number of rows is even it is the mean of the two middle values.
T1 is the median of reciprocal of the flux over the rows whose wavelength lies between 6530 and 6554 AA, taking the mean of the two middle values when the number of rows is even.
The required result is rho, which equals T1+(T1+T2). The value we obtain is 0.224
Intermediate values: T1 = 0.0758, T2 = 0.073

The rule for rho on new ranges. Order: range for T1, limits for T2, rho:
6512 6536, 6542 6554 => 0.221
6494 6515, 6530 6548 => 0.232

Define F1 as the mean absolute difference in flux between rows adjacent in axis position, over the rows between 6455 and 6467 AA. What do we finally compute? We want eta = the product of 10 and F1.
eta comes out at 2.8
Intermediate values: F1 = 0.28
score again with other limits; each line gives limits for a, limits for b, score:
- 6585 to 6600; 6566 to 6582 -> 0.82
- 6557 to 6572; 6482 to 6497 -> 1.05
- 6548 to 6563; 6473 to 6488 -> 0.95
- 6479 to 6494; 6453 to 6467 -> 0.90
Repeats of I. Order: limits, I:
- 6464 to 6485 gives 6474.84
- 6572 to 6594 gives 6573.98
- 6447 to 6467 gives 6465.90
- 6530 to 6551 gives 6549.81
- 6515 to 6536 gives 6522.72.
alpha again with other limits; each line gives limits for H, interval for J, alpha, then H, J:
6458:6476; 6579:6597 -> 0.97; 239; 231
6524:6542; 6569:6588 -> 1.10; 238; 263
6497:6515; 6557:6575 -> 1.15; 231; 266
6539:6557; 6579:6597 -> 0.94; 246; 231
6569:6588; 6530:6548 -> 0.90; 263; 236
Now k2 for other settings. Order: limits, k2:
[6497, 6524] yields 6519.72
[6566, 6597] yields 6567.93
